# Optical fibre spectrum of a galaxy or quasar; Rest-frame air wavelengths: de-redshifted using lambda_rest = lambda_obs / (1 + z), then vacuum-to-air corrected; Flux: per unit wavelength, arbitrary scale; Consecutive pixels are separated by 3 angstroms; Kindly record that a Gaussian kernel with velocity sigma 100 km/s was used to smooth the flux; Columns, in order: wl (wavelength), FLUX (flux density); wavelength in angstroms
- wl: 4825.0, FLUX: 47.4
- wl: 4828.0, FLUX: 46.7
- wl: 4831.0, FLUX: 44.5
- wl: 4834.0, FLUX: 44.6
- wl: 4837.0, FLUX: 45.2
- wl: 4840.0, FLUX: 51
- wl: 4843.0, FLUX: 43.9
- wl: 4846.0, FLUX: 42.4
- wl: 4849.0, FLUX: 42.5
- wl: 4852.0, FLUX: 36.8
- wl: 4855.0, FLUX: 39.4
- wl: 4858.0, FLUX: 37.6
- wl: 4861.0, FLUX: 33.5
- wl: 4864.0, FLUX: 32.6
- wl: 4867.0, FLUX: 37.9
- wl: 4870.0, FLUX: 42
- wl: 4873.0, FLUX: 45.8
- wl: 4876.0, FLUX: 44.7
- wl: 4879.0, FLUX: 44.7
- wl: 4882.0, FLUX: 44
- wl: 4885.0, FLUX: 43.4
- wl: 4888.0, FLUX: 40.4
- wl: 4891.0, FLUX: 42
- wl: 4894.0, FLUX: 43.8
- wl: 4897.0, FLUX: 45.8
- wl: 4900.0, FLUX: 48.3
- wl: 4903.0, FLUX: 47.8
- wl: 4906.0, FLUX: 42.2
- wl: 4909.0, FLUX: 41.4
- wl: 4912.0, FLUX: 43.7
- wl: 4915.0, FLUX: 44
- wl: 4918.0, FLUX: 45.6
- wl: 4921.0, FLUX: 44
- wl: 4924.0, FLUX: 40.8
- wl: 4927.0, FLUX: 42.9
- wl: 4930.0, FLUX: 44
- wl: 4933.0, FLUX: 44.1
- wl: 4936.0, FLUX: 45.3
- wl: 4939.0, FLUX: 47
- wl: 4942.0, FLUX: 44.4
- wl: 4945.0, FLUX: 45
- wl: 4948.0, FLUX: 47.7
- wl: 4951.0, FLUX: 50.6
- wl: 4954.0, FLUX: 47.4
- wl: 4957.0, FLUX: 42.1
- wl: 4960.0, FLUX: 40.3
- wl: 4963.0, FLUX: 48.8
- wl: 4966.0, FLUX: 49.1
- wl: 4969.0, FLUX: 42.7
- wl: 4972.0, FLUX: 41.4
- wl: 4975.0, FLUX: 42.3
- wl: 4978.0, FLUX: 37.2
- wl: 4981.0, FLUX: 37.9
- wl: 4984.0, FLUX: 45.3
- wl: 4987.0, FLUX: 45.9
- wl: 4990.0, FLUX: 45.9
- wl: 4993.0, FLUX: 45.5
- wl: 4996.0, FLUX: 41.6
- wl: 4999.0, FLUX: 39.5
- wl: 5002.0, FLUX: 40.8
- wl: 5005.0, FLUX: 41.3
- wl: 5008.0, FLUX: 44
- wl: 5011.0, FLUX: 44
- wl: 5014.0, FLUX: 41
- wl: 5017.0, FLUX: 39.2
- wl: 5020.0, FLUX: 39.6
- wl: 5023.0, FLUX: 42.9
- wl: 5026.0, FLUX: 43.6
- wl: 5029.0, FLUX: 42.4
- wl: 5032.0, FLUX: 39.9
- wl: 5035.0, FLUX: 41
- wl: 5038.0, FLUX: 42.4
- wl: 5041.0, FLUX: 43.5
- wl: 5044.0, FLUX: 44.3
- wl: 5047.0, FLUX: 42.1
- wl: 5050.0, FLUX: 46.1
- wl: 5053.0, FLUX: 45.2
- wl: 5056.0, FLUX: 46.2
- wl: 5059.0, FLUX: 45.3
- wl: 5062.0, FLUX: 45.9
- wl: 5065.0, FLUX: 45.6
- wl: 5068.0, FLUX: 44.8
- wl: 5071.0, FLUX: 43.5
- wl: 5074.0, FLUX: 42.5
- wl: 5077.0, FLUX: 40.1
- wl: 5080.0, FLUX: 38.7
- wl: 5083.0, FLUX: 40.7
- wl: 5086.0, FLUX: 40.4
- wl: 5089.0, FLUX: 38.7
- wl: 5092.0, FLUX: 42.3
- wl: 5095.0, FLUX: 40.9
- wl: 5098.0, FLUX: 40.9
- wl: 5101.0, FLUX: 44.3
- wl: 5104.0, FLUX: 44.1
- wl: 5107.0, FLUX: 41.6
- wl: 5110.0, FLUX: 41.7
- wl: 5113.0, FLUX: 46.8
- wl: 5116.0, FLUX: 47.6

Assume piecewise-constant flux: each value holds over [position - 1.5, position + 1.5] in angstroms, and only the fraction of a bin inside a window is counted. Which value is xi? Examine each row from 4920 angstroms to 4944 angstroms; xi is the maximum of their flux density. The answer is 47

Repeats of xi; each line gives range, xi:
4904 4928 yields 45.6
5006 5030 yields 44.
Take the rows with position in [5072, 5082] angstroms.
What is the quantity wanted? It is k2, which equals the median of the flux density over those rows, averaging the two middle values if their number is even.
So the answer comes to 40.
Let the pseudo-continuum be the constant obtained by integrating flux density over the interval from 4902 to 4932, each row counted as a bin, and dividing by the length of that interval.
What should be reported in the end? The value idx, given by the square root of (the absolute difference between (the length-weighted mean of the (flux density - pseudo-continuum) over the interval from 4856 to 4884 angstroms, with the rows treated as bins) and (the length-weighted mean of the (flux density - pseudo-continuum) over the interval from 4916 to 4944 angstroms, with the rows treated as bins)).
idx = 1.97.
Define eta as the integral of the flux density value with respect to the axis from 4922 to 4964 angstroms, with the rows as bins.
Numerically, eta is 1889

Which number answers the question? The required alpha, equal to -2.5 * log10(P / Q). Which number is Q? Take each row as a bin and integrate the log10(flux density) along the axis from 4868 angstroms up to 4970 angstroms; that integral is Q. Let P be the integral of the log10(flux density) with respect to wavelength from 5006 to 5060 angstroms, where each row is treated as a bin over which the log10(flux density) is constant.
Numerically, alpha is 0.7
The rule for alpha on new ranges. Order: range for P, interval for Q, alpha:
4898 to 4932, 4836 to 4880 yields 0.3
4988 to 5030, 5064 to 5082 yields -0.9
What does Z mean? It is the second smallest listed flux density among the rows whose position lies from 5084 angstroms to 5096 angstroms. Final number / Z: 40.4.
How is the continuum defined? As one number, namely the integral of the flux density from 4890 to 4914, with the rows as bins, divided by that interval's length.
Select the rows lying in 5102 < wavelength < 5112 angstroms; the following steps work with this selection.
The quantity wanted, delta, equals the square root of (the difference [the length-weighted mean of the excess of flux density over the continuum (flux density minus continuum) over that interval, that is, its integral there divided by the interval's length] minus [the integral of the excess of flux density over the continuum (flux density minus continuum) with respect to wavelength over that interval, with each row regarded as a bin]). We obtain 3.8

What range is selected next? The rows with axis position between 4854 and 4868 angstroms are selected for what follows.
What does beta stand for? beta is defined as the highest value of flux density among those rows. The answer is 39.4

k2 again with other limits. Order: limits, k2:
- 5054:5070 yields 46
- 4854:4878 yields 39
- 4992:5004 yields 41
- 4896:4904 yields 48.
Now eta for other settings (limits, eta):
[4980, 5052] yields 3063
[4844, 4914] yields 2932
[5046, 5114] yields 2921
